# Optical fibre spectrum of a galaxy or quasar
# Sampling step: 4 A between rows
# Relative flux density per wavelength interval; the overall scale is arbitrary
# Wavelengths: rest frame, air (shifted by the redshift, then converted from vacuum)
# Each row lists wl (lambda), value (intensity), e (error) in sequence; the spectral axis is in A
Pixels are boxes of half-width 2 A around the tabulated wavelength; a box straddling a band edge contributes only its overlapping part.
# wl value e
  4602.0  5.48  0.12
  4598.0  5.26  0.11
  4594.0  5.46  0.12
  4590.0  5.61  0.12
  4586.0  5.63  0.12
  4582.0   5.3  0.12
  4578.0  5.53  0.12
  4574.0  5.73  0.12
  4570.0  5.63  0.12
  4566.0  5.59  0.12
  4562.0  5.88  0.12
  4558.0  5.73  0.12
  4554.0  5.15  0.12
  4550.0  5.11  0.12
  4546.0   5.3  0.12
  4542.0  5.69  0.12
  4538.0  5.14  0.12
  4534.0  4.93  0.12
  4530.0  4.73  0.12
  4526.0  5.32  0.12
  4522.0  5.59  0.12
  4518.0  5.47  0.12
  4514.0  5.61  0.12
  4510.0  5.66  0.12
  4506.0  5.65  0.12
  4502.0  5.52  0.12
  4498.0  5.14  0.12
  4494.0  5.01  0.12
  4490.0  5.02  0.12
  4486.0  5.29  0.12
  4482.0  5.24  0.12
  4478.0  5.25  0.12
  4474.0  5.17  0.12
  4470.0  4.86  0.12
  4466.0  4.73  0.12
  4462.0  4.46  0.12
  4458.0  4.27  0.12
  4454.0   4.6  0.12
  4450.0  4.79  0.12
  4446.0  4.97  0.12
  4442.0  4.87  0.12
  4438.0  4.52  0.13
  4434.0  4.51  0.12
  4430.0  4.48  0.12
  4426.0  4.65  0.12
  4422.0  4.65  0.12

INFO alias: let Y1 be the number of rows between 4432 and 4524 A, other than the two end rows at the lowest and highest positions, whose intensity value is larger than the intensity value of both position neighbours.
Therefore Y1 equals 4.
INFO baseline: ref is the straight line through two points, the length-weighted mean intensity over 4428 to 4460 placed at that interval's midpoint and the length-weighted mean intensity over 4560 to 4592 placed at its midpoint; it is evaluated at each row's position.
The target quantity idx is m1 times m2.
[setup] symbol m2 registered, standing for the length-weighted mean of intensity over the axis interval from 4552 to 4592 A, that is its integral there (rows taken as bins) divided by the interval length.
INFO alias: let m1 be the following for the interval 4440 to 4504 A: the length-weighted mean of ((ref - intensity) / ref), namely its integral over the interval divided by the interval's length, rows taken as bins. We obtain -0.13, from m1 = -0.023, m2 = 5.58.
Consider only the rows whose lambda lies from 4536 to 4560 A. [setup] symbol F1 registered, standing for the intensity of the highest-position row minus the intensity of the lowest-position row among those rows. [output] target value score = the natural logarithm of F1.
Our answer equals -0.5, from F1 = 0.59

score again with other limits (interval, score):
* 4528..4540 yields -0.9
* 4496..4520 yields -1.1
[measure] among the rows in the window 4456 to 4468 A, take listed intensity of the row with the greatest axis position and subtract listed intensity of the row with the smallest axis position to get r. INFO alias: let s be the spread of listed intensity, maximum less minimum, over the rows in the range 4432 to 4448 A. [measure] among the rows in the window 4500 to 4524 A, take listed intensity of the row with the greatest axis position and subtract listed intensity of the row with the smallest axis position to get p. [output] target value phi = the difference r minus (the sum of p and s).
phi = -0.07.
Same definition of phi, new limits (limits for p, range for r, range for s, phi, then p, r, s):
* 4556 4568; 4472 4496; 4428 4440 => -0.06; -0.14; -0.2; 0.04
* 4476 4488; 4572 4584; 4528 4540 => -0.88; 0.04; -0.4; 0.41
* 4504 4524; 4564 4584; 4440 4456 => -0.60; -0.06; -0.3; 0.37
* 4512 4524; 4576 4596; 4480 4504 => -0.56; -0.02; -0.1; 0.51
